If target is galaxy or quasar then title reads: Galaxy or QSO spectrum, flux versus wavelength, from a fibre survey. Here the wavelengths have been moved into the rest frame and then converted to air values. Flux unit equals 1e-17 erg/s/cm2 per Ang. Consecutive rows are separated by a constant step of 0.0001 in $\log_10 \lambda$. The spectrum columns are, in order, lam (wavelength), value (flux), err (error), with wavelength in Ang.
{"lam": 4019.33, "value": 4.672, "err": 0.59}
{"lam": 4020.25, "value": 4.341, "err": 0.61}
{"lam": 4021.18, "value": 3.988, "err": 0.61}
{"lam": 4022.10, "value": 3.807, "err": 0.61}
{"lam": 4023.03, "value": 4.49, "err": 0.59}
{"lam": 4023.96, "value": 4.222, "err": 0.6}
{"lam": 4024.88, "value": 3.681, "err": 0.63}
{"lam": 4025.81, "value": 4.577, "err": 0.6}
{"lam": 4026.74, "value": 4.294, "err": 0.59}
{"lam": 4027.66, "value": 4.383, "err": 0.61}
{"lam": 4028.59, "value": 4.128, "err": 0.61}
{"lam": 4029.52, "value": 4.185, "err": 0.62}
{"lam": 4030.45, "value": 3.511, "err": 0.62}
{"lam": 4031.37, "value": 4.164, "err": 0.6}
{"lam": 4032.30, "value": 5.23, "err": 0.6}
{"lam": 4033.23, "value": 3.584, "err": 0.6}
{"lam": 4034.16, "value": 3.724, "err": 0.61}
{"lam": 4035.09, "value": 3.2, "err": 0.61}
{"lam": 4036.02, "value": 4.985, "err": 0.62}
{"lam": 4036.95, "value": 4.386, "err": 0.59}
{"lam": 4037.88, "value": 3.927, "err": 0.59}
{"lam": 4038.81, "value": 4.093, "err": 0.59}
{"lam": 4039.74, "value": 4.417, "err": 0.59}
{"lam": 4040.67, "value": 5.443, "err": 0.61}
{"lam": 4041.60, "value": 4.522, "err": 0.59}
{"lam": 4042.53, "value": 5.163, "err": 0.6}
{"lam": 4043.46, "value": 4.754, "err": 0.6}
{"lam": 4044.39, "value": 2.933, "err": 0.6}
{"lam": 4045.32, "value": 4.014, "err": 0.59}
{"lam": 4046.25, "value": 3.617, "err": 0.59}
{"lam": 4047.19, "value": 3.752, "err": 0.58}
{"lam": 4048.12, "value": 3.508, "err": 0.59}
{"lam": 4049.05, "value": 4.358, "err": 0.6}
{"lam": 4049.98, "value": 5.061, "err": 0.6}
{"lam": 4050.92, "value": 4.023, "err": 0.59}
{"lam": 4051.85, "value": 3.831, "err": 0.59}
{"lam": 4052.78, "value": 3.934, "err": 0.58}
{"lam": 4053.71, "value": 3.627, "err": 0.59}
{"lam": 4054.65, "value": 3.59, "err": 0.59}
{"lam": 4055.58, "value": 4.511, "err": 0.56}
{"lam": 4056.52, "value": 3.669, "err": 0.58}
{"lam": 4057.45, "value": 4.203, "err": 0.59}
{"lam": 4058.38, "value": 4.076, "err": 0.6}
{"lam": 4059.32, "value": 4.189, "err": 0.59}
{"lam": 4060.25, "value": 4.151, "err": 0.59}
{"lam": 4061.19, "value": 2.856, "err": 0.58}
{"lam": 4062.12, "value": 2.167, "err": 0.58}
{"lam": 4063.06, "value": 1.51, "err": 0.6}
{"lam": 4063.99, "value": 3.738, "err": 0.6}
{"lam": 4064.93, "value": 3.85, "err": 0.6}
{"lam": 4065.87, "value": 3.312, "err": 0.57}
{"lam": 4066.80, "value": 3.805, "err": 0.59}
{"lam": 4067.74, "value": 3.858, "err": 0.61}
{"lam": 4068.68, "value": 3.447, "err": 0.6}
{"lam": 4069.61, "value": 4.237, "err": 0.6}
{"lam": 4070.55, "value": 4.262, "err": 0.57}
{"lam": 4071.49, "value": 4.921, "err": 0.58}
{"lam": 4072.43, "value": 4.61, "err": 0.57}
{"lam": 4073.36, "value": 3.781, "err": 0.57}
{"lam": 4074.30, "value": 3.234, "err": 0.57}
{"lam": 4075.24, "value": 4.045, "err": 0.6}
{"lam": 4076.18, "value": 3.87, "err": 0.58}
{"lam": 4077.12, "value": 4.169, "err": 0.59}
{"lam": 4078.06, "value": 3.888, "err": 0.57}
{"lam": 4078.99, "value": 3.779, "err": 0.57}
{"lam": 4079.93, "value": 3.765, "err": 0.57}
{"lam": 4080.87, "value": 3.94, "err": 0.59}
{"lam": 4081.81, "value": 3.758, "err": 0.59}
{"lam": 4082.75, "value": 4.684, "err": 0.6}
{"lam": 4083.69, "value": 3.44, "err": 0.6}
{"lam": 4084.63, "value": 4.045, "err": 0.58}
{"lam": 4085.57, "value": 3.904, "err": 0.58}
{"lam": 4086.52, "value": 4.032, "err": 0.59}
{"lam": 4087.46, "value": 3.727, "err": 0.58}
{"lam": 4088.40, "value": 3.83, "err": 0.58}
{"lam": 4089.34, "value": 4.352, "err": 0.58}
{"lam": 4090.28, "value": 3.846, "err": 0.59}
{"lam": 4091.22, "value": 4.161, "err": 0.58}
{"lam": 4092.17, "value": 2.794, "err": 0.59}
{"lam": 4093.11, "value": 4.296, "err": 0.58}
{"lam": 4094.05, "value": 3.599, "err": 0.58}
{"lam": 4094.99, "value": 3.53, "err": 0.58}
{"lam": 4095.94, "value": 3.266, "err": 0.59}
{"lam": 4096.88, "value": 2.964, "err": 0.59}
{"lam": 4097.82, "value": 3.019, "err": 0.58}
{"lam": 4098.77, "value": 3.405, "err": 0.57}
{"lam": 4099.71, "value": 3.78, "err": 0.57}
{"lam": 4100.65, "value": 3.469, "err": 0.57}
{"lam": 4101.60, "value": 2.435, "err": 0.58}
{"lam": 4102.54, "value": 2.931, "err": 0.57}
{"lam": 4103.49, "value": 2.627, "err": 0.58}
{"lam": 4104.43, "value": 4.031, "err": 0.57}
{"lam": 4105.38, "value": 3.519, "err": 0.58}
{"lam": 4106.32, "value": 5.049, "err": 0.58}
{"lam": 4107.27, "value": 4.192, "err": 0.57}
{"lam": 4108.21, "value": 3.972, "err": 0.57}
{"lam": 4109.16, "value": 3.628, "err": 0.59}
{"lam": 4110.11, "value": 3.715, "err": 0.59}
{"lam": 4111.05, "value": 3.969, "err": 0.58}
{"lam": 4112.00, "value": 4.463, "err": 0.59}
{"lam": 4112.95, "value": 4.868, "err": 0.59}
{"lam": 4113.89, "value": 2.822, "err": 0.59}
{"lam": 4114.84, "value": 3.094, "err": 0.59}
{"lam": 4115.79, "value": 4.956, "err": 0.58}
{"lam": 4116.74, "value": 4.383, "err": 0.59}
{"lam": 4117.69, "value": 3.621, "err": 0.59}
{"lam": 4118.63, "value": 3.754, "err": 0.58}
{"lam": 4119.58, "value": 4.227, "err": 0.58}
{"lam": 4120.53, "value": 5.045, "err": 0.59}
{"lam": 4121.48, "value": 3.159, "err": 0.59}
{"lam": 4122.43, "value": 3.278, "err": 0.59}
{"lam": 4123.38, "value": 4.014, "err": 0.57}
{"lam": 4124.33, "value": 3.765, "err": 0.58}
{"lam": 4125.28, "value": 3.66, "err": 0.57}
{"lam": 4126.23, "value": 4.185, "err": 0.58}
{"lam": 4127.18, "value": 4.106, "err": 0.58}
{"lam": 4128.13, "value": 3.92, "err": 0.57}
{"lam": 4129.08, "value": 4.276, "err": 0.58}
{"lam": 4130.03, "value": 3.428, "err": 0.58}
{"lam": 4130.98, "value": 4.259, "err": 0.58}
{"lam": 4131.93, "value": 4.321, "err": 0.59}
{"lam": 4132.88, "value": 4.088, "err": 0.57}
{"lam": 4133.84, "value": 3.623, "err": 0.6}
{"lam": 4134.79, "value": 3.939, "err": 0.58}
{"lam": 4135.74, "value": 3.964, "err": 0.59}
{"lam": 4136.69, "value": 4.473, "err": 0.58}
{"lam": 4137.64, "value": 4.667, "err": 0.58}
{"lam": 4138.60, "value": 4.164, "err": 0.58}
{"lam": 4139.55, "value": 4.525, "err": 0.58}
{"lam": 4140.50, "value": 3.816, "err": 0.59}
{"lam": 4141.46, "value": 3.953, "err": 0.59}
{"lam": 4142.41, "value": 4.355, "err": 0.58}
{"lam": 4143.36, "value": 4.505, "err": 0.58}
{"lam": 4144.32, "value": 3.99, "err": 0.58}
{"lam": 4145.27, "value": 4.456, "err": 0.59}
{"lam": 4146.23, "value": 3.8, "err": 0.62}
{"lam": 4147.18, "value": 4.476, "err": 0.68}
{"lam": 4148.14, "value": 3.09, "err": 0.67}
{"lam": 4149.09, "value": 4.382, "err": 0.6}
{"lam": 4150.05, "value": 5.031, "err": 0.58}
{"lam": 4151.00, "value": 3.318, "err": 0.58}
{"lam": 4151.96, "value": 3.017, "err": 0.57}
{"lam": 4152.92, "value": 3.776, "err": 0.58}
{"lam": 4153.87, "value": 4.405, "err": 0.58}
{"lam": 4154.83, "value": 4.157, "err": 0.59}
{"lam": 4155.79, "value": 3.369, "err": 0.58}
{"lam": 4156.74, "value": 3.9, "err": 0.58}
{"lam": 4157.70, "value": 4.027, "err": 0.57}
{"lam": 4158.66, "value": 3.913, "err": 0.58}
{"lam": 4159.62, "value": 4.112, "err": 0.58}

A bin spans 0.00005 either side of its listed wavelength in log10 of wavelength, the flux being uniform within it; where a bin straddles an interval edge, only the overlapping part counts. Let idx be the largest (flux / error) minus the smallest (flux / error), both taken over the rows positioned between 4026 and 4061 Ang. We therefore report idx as 4.03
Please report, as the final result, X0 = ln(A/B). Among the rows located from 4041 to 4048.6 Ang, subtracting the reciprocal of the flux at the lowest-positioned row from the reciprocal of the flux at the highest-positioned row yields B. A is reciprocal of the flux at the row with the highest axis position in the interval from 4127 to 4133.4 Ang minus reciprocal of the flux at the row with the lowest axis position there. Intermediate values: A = 0.00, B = 0.06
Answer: -4.1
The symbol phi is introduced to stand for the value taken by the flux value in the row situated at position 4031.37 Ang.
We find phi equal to 4.164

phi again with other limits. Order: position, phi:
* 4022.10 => 3.807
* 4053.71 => 3.627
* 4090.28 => 3.846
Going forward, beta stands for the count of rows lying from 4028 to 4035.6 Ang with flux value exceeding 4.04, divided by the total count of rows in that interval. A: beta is 0.50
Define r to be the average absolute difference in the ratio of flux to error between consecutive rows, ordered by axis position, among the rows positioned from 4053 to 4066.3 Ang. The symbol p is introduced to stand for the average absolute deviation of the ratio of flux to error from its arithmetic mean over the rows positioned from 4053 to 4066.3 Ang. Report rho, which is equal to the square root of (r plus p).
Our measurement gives 1.45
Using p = 1.01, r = 1.10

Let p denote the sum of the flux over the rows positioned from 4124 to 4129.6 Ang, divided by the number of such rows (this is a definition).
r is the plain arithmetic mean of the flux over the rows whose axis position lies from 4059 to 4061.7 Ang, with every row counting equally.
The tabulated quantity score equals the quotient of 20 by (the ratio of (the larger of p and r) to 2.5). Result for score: 12.5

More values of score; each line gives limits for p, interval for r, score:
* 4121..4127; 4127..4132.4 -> 12.3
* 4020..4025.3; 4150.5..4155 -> 12.2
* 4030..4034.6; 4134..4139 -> 11.8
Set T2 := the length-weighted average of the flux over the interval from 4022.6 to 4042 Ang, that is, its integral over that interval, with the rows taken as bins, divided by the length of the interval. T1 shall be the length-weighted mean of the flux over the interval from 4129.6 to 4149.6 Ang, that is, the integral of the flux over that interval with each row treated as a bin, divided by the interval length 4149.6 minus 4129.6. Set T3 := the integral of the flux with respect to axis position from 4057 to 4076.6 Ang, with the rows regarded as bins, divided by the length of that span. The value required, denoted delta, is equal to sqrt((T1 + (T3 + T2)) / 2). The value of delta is 2.46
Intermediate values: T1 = 4.1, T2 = 4.24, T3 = 3.72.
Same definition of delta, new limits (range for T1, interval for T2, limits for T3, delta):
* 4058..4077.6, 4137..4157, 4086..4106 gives 2.38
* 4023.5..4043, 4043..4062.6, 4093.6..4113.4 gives 2.43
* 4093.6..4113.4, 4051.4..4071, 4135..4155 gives 2.39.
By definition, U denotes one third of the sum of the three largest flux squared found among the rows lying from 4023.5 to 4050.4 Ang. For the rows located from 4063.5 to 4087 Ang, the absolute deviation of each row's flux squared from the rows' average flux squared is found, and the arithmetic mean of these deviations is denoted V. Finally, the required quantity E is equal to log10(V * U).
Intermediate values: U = 27.9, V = 2.3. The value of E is 1.81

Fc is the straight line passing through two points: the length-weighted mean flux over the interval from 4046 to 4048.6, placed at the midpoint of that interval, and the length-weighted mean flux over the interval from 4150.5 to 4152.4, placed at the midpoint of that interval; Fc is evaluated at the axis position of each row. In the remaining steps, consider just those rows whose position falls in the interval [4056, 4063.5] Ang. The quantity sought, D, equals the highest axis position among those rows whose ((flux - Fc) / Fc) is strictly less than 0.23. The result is 4063.06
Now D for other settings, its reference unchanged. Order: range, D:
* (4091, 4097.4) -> 4096.88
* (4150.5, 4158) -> 4156.74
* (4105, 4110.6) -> 4110.11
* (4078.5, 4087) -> 4086.52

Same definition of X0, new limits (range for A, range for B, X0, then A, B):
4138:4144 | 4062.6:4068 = -3.1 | -0.02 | -0.40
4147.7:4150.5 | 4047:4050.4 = 0.6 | -0.12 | -0.07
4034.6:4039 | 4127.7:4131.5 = 1.2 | -0.07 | -0.02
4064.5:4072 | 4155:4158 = 0.2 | -0.06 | -0.05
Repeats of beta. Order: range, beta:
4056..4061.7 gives 0.67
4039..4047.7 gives 0.56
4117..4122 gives 0.40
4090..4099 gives 0.20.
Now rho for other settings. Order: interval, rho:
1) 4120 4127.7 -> 1.30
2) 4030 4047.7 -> 1.47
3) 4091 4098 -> 1.38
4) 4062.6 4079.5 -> 1.24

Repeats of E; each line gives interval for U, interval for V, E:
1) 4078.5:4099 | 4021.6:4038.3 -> 1.81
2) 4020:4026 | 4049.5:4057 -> 1.81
